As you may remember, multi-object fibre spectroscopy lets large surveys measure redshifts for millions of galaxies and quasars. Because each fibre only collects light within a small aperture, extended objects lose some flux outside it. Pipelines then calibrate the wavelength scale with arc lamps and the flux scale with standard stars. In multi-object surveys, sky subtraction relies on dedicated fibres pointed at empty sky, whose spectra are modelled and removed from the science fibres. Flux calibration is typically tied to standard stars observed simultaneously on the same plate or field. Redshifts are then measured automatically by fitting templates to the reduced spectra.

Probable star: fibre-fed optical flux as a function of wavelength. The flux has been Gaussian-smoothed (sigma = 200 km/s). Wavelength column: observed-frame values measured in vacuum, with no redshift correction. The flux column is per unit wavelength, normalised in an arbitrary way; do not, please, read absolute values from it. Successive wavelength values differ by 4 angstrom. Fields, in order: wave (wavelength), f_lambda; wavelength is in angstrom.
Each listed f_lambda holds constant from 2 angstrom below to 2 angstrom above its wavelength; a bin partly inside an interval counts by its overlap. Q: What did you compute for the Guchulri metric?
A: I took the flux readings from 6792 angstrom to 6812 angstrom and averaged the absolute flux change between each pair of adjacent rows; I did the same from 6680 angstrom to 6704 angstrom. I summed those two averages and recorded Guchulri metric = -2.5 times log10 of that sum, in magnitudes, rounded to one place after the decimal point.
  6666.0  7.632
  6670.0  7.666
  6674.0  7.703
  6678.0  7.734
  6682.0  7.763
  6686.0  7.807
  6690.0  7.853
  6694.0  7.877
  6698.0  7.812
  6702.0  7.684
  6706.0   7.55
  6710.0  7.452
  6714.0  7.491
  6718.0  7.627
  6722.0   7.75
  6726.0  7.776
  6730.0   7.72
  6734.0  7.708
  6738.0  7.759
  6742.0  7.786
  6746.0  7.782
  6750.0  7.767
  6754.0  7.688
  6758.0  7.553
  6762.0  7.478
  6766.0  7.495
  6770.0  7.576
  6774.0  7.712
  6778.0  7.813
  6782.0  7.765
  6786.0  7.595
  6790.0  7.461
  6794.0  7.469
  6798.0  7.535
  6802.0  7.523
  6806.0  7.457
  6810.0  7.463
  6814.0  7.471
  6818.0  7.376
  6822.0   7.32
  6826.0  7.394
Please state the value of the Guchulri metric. 2.5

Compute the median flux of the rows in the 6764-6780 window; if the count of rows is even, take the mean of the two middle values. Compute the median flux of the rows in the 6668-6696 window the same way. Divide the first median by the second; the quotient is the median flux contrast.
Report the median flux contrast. 0.98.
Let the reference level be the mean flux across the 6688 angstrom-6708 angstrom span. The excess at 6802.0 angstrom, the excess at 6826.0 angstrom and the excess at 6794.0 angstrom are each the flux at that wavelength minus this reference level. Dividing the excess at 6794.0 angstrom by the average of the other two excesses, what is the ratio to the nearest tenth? 1.0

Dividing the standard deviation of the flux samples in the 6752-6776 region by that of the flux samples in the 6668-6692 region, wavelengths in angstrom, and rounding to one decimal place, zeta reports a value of 1.4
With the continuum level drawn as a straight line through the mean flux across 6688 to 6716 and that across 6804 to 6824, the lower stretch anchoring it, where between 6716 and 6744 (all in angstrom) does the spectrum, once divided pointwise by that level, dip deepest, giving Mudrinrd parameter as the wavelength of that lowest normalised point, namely 6718.0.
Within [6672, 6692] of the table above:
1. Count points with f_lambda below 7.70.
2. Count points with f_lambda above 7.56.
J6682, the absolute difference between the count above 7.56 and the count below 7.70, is 5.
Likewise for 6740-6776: 1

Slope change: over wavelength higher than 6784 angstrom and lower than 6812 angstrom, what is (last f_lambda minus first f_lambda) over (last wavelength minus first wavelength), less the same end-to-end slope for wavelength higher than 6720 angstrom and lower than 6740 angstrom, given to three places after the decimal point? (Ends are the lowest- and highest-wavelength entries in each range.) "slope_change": -0.006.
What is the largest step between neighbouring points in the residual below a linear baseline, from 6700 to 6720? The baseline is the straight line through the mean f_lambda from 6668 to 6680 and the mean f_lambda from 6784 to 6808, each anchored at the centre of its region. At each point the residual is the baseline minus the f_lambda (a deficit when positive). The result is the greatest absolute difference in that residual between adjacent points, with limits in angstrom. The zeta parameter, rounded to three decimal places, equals 0.142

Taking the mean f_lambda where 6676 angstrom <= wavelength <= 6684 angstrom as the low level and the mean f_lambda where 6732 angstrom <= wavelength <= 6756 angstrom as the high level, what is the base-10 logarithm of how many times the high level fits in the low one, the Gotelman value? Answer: 0.000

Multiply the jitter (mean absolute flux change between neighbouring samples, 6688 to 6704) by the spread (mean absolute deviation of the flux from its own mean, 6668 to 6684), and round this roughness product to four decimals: 0.0023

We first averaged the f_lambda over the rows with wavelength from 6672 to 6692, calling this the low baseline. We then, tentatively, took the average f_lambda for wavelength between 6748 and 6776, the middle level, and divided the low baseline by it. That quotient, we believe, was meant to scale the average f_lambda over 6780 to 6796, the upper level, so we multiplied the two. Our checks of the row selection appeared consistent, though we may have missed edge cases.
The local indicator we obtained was 7.73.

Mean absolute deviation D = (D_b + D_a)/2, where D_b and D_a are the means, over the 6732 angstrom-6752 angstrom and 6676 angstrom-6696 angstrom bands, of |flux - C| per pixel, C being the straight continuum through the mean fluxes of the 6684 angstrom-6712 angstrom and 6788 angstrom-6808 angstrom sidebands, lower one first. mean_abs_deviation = 0.107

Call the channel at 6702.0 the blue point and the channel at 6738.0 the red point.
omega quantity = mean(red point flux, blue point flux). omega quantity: 7.72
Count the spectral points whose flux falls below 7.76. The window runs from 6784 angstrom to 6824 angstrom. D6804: 10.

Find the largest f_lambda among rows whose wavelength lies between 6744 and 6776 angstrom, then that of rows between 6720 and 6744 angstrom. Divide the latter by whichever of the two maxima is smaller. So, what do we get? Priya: 1.00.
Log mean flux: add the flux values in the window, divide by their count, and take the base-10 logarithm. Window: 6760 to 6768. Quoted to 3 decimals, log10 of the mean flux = 0.874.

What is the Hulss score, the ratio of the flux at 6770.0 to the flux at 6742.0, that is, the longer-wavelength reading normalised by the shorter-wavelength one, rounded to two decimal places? 0.97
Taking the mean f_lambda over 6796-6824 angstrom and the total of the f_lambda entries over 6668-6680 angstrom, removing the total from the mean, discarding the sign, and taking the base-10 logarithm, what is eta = 1.2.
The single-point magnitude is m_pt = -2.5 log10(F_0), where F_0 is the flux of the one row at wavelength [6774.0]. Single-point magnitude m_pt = -2.22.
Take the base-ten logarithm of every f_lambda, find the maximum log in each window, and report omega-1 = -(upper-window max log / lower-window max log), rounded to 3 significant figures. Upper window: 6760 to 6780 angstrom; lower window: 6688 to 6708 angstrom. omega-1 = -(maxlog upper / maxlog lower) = -0.996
